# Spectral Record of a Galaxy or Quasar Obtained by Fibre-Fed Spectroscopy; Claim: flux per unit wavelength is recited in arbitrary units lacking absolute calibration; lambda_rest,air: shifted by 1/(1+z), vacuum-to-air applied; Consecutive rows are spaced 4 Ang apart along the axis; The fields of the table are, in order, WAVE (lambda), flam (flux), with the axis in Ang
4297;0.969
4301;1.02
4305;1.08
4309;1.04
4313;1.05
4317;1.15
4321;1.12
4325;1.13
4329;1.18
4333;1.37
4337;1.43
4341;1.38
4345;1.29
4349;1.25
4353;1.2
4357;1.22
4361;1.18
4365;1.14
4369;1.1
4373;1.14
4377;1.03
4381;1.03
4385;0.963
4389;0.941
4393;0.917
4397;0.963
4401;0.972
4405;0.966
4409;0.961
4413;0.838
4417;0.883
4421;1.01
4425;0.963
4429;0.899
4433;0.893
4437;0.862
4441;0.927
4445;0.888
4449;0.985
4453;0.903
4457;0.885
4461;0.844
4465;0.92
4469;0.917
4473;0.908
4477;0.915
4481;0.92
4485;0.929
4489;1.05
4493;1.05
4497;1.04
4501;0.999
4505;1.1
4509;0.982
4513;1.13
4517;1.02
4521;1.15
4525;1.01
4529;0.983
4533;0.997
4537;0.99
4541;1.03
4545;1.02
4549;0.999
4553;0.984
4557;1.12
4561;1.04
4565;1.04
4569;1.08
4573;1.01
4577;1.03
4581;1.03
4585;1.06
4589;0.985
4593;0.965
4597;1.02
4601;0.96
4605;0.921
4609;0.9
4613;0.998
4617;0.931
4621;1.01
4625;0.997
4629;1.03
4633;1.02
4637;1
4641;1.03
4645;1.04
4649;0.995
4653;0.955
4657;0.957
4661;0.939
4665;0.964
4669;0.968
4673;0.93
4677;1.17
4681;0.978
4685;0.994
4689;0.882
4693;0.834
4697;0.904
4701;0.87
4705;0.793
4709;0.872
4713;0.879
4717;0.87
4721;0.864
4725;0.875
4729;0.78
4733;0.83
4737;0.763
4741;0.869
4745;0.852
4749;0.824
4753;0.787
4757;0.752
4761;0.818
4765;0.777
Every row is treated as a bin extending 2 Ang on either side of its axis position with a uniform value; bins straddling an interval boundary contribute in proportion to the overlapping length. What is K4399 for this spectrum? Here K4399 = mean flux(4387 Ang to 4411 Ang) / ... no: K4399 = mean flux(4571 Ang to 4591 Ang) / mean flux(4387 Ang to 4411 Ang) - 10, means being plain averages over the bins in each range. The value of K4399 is -8.9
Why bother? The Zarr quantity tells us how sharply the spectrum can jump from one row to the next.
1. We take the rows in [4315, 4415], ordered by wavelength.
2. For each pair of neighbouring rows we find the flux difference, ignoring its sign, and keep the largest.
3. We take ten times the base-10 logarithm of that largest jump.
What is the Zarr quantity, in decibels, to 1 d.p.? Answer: -7.2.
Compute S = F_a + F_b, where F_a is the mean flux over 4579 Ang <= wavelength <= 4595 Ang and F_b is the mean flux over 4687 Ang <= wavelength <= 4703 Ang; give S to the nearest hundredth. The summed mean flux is 1.88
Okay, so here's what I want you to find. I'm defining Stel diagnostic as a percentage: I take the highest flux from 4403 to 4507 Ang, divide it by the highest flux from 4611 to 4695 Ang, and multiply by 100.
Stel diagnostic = 94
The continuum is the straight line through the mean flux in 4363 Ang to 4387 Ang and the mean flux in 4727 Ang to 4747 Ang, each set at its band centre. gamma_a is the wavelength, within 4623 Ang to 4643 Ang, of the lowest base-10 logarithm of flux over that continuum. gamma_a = 4625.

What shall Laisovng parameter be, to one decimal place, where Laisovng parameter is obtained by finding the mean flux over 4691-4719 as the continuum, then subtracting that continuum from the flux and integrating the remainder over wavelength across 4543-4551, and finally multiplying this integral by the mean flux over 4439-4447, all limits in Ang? 1.1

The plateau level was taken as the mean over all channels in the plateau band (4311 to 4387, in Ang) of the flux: 1.18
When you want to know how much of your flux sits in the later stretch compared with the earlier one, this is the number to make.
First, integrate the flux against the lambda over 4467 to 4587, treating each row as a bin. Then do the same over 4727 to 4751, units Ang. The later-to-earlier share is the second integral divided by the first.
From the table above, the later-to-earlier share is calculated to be 0.16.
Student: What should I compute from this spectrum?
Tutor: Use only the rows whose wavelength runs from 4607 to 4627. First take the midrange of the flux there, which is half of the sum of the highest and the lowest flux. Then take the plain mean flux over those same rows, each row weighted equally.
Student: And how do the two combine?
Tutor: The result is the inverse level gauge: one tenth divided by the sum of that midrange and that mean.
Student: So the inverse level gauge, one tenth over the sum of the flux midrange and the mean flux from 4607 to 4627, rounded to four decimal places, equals 0.0520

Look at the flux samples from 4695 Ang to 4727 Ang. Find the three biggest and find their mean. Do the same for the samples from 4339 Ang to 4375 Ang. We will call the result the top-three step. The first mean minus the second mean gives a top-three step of -0.42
